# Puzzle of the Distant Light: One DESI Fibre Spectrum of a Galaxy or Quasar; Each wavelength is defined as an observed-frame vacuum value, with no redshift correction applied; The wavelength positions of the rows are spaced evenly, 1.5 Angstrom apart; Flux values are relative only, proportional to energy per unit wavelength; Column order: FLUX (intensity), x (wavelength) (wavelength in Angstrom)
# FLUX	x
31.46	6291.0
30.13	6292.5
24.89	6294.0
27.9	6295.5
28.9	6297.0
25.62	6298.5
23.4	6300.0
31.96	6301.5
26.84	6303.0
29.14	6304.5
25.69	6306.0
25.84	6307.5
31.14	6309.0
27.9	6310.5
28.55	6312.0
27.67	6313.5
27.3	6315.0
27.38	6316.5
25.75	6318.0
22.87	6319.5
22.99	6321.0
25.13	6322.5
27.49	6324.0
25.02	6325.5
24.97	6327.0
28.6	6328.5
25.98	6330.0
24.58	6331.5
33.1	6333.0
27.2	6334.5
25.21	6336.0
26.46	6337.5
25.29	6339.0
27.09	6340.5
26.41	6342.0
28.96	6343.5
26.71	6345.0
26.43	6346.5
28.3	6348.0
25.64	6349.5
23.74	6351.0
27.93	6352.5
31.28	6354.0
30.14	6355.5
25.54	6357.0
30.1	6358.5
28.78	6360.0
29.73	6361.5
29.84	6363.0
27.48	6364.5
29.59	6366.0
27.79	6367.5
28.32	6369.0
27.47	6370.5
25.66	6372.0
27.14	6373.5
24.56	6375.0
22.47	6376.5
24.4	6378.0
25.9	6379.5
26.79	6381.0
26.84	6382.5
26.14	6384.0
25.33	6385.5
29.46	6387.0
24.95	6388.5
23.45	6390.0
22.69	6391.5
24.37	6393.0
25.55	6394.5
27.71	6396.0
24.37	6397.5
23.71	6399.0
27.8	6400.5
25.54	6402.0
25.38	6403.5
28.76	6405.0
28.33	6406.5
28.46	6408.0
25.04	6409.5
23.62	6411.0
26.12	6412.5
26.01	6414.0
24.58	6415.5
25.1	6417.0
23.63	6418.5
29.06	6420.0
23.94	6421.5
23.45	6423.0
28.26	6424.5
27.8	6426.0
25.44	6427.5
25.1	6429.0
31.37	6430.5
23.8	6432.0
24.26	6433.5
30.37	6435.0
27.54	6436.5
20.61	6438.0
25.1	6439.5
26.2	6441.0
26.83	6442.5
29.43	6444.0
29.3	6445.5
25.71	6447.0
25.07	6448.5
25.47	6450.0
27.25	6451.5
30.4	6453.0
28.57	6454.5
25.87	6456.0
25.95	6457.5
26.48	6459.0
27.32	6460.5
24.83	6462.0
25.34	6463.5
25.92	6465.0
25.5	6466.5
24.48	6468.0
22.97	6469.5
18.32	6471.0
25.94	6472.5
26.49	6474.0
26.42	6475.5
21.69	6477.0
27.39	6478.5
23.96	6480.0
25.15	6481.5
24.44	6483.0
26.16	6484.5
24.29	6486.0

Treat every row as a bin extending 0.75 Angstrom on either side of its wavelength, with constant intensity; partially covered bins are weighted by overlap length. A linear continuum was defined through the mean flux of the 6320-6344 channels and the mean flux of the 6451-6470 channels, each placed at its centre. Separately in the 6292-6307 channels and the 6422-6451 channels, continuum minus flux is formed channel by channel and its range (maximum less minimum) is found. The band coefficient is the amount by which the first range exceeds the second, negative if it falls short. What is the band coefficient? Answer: -2.2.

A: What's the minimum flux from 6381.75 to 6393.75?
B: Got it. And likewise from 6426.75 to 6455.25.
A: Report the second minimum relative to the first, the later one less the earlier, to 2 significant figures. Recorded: -2.1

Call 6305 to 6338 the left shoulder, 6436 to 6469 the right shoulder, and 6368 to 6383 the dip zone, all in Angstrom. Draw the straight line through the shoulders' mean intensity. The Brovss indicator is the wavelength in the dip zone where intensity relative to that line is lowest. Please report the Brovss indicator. 6376.5 Angstrom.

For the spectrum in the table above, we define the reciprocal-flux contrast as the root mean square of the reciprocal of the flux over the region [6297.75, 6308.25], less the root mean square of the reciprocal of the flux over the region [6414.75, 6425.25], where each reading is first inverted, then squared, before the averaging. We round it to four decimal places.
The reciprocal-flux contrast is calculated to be -0.0021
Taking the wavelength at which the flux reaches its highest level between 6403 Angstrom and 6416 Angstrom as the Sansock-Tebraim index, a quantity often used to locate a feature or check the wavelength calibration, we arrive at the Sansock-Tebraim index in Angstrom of 6405.0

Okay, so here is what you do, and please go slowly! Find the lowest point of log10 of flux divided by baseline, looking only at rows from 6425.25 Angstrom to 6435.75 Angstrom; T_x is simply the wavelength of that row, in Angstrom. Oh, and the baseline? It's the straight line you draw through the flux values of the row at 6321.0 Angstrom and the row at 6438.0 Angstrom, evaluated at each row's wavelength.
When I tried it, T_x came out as 6432.0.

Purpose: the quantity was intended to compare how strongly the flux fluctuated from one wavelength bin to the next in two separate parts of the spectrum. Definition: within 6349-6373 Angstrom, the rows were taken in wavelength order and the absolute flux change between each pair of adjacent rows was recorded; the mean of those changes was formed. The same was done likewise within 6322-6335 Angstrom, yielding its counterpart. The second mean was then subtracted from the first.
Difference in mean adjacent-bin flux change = -1.3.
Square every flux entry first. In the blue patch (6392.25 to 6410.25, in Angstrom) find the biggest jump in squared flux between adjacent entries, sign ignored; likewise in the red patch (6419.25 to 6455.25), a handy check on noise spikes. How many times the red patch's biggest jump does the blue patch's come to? 0.5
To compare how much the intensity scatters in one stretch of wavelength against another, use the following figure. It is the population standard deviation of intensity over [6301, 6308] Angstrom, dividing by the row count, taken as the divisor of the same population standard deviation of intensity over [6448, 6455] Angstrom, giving 0.8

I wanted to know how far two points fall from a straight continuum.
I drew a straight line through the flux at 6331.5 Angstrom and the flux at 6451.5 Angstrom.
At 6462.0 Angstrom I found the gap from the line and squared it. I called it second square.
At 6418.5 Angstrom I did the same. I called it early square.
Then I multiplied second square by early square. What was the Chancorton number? 59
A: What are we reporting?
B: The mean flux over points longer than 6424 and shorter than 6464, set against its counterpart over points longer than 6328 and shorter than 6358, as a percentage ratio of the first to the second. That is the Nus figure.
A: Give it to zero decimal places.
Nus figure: 98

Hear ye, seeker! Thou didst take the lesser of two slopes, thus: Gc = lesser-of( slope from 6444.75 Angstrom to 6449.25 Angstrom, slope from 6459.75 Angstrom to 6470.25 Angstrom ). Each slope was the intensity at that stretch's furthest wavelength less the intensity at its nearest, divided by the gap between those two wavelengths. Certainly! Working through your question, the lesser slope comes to -1.4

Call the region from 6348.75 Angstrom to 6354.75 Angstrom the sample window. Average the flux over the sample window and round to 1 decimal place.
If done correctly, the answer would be 27.1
